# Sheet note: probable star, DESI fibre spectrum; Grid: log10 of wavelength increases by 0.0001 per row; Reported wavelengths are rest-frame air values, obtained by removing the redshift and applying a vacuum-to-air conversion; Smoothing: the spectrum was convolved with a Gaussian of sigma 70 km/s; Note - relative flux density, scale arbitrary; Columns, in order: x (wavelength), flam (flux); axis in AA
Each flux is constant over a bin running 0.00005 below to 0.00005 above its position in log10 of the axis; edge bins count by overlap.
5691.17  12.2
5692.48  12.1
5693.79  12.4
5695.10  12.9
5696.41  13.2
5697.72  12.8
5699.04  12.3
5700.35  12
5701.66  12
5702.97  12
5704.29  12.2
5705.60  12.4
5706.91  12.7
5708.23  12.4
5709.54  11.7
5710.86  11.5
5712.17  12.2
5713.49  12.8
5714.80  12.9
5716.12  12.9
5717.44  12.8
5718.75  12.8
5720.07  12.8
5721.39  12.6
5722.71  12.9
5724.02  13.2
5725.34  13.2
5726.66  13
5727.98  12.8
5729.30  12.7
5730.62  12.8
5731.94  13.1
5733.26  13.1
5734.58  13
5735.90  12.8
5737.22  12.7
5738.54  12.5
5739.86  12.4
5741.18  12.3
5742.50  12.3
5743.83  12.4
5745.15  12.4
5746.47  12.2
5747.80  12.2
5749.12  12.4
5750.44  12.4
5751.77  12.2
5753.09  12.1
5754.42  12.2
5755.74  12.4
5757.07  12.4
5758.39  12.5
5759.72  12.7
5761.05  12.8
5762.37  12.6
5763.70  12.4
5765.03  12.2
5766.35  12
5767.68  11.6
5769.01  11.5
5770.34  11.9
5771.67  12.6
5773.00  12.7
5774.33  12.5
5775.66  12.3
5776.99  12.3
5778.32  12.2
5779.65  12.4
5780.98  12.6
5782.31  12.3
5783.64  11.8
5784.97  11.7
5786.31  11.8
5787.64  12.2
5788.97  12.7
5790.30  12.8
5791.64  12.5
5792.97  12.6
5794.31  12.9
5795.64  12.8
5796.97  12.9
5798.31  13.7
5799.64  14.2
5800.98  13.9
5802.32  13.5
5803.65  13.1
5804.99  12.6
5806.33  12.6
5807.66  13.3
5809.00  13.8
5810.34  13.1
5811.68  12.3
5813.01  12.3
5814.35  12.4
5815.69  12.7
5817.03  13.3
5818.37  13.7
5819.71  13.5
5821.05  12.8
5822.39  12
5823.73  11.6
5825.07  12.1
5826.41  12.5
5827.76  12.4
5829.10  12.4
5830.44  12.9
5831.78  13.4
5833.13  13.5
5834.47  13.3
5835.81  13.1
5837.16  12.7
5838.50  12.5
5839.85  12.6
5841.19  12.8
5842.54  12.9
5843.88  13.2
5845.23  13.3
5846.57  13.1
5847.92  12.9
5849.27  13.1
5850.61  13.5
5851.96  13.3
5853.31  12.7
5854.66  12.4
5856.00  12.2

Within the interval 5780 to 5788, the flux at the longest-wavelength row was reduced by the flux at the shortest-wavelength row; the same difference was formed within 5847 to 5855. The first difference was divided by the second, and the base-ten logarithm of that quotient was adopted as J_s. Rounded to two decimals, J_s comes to -0.10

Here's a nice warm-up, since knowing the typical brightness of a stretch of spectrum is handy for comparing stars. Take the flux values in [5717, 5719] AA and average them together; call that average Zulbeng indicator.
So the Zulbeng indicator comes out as 12.8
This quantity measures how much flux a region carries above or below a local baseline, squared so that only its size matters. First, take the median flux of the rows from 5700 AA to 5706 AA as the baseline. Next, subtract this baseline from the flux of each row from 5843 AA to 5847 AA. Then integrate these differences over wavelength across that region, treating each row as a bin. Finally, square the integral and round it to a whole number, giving 23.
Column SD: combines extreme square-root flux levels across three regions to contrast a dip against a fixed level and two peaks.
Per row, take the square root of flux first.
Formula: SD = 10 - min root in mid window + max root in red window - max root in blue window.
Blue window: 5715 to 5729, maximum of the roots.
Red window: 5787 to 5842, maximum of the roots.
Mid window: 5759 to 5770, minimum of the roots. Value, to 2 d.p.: 6.74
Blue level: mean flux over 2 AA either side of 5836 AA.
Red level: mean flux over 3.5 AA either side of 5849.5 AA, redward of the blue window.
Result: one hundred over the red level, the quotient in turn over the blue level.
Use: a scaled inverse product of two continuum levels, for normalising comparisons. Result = 0.58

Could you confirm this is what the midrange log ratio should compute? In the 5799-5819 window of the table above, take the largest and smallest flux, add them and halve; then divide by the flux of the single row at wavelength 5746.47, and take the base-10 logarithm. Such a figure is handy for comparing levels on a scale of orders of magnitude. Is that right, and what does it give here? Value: 0.0359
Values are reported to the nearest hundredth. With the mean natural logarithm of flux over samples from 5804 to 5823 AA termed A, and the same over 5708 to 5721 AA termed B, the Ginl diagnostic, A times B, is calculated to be 6.45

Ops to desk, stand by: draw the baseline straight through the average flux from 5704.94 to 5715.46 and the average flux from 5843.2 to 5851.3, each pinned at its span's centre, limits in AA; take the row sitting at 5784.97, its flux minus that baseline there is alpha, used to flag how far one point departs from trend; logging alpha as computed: -1.1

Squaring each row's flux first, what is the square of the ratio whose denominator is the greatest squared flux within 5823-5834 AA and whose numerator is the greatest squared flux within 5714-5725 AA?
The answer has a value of 0.91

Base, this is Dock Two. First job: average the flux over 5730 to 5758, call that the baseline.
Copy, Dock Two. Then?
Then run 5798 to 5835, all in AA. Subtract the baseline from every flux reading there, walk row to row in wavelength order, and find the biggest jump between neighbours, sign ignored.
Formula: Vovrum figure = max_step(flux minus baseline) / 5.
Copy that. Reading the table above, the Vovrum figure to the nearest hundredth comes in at 0.16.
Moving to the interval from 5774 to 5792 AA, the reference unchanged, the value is 0.10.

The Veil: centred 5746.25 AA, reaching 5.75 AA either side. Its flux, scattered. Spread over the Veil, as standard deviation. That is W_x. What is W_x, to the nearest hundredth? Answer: 0.09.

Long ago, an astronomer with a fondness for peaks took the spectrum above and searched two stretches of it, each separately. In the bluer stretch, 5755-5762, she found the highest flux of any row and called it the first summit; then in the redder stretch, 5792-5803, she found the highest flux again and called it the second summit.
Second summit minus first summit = 1.4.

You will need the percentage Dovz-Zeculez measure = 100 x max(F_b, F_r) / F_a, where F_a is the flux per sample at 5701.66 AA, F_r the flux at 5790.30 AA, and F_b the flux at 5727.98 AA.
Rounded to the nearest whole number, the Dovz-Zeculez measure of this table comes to 107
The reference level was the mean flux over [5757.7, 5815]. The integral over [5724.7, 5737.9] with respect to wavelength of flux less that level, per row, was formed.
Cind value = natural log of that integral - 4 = -2.55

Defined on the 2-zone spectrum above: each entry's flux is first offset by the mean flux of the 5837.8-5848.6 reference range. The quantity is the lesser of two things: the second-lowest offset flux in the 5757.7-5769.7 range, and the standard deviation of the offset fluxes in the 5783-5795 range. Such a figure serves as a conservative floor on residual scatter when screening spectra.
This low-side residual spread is -1.3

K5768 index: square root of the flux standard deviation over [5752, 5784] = 0.58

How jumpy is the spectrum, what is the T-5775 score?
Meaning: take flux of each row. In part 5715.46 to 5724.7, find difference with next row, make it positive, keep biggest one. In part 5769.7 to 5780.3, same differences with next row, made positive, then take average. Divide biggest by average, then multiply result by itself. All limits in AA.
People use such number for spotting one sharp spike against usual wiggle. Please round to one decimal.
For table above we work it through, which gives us 2.0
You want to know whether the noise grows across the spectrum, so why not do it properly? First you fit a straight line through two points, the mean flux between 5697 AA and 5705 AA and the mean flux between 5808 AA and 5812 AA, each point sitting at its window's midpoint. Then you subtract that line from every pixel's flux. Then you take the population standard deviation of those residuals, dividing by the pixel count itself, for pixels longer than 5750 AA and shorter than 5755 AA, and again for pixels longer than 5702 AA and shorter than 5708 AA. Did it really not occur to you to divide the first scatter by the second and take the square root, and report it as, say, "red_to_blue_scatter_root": 0.69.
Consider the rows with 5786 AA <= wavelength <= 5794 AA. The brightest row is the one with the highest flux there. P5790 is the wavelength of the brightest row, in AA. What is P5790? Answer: 5790.30 AA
